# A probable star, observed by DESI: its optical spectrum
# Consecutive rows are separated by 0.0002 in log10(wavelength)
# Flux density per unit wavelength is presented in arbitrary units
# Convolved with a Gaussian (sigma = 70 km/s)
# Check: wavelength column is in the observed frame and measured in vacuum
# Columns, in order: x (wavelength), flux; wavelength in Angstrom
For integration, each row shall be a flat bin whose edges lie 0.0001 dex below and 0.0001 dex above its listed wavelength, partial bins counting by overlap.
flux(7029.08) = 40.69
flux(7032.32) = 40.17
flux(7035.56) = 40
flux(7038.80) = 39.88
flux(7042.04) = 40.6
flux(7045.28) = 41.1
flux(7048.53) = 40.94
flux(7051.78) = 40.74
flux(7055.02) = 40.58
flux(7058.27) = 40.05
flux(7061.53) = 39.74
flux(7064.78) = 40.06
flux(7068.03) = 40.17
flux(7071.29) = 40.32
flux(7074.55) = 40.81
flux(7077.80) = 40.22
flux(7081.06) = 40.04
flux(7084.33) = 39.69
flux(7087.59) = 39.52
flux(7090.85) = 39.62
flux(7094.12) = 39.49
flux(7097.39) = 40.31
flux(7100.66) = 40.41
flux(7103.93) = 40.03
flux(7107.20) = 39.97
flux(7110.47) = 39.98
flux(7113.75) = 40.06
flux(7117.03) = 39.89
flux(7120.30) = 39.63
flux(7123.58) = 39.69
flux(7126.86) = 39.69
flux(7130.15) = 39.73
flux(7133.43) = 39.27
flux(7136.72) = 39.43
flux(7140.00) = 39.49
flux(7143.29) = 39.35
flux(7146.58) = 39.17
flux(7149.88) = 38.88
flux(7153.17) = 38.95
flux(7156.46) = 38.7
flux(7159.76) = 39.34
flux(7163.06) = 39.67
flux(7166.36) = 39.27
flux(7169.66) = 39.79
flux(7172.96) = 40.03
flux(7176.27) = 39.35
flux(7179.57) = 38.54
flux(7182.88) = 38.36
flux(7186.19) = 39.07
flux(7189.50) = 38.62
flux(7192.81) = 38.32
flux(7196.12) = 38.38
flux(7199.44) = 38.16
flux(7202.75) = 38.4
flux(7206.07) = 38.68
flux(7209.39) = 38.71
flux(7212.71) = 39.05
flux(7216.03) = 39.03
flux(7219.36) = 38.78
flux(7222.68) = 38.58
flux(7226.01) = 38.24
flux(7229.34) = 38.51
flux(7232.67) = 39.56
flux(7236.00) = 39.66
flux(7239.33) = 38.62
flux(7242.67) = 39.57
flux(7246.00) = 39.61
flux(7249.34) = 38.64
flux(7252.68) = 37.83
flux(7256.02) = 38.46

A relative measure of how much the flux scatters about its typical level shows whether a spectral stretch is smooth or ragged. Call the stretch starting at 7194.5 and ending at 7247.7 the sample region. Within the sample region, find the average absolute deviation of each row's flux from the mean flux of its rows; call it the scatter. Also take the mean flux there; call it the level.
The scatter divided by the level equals 0.0109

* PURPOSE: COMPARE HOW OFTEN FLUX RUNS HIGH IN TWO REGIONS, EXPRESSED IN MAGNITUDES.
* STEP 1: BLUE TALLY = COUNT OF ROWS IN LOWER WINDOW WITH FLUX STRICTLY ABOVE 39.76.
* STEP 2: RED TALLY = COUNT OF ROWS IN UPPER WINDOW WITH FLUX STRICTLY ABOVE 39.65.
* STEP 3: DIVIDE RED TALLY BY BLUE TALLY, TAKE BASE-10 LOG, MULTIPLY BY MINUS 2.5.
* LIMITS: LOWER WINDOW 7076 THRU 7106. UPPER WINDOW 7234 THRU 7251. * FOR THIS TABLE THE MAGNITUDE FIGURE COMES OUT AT 1.7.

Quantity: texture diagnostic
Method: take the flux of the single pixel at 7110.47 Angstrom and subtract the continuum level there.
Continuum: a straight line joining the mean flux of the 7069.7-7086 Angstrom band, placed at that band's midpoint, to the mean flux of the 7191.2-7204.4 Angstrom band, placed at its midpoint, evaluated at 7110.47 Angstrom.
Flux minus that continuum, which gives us 0.28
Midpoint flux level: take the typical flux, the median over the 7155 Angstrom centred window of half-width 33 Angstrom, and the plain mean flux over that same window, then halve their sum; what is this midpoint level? 39.3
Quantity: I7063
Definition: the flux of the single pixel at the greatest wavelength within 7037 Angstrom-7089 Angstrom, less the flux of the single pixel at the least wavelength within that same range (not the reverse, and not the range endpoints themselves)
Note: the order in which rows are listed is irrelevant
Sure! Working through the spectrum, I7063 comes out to -0.36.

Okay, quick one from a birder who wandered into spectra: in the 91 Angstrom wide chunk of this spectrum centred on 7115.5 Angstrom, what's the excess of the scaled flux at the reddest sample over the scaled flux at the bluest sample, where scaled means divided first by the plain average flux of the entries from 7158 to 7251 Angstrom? -0.025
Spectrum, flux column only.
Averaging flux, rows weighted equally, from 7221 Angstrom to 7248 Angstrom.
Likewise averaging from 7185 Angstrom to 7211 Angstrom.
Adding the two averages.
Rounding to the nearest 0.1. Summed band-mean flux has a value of 77.6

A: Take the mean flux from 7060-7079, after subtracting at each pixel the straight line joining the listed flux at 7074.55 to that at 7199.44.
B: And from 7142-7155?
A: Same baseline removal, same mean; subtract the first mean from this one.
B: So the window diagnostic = 0.53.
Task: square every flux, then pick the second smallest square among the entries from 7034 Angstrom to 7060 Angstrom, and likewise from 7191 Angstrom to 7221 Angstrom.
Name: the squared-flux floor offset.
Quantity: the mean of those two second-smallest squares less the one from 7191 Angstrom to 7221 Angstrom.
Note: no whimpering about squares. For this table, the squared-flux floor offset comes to 66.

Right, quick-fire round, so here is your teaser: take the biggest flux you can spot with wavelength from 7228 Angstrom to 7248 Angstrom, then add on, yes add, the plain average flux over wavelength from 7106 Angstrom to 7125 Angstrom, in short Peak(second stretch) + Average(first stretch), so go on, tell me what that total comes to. 79.5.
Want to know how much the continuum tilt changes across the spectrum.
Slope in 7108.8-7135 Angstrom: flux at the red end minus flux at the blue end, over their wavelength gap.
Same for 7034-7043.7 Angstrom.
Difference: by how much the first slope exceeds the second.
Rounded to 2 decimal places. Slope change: -0.12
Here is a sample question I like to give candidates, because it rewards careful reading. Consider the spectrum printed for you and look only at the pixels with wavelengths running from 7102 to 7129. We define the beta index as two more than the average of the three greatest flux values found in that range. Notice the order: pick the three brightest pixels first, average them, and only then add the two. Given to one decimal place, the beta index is 42.0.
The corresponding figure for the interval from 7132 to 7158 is 41.4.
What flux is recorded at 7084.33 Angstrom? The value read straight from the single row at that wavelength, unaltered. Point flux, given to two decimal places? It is 39.69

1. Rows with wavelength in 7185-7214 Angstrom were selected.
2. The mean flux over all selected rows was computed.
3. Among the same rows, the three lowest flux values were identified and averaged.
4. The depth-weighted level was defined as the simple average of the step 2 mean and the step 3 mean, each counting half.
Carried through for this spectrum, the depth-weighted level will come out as 38.4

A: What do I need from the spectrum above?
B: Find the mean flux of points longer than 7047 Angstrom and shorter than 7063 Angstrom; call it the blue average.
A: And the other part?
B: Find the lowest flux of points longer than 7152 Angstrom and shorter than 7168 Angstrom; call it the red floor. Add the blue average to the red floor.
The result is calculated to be 79.1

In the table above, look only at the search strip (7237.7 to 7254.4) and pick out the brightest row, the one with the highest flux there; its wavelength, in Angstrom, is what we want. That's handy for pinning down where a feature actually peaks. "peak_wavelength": 7246.00 Angstrom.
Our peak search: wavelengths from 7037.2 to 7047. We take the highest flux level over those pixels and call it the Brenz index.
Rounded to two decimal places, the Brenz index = 41.10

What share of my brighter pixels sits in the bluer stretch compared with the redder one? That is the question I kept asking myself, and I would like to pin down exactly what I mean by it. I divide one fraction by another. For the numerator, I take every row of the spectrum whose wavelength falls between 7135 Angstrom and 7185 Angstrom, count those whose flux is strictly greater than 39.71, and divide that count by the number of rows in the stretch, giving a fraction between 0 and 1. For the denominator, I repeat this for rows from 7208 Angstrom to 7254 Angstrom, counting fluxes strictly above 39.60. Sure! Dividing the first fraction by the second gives 0.9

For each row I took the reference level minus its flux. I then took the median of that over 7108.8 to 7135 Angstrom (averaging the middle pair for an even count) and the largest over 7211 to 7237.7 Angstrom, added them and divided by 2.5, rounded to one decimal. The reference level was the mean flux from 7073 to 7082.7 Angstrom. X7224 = 1.1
